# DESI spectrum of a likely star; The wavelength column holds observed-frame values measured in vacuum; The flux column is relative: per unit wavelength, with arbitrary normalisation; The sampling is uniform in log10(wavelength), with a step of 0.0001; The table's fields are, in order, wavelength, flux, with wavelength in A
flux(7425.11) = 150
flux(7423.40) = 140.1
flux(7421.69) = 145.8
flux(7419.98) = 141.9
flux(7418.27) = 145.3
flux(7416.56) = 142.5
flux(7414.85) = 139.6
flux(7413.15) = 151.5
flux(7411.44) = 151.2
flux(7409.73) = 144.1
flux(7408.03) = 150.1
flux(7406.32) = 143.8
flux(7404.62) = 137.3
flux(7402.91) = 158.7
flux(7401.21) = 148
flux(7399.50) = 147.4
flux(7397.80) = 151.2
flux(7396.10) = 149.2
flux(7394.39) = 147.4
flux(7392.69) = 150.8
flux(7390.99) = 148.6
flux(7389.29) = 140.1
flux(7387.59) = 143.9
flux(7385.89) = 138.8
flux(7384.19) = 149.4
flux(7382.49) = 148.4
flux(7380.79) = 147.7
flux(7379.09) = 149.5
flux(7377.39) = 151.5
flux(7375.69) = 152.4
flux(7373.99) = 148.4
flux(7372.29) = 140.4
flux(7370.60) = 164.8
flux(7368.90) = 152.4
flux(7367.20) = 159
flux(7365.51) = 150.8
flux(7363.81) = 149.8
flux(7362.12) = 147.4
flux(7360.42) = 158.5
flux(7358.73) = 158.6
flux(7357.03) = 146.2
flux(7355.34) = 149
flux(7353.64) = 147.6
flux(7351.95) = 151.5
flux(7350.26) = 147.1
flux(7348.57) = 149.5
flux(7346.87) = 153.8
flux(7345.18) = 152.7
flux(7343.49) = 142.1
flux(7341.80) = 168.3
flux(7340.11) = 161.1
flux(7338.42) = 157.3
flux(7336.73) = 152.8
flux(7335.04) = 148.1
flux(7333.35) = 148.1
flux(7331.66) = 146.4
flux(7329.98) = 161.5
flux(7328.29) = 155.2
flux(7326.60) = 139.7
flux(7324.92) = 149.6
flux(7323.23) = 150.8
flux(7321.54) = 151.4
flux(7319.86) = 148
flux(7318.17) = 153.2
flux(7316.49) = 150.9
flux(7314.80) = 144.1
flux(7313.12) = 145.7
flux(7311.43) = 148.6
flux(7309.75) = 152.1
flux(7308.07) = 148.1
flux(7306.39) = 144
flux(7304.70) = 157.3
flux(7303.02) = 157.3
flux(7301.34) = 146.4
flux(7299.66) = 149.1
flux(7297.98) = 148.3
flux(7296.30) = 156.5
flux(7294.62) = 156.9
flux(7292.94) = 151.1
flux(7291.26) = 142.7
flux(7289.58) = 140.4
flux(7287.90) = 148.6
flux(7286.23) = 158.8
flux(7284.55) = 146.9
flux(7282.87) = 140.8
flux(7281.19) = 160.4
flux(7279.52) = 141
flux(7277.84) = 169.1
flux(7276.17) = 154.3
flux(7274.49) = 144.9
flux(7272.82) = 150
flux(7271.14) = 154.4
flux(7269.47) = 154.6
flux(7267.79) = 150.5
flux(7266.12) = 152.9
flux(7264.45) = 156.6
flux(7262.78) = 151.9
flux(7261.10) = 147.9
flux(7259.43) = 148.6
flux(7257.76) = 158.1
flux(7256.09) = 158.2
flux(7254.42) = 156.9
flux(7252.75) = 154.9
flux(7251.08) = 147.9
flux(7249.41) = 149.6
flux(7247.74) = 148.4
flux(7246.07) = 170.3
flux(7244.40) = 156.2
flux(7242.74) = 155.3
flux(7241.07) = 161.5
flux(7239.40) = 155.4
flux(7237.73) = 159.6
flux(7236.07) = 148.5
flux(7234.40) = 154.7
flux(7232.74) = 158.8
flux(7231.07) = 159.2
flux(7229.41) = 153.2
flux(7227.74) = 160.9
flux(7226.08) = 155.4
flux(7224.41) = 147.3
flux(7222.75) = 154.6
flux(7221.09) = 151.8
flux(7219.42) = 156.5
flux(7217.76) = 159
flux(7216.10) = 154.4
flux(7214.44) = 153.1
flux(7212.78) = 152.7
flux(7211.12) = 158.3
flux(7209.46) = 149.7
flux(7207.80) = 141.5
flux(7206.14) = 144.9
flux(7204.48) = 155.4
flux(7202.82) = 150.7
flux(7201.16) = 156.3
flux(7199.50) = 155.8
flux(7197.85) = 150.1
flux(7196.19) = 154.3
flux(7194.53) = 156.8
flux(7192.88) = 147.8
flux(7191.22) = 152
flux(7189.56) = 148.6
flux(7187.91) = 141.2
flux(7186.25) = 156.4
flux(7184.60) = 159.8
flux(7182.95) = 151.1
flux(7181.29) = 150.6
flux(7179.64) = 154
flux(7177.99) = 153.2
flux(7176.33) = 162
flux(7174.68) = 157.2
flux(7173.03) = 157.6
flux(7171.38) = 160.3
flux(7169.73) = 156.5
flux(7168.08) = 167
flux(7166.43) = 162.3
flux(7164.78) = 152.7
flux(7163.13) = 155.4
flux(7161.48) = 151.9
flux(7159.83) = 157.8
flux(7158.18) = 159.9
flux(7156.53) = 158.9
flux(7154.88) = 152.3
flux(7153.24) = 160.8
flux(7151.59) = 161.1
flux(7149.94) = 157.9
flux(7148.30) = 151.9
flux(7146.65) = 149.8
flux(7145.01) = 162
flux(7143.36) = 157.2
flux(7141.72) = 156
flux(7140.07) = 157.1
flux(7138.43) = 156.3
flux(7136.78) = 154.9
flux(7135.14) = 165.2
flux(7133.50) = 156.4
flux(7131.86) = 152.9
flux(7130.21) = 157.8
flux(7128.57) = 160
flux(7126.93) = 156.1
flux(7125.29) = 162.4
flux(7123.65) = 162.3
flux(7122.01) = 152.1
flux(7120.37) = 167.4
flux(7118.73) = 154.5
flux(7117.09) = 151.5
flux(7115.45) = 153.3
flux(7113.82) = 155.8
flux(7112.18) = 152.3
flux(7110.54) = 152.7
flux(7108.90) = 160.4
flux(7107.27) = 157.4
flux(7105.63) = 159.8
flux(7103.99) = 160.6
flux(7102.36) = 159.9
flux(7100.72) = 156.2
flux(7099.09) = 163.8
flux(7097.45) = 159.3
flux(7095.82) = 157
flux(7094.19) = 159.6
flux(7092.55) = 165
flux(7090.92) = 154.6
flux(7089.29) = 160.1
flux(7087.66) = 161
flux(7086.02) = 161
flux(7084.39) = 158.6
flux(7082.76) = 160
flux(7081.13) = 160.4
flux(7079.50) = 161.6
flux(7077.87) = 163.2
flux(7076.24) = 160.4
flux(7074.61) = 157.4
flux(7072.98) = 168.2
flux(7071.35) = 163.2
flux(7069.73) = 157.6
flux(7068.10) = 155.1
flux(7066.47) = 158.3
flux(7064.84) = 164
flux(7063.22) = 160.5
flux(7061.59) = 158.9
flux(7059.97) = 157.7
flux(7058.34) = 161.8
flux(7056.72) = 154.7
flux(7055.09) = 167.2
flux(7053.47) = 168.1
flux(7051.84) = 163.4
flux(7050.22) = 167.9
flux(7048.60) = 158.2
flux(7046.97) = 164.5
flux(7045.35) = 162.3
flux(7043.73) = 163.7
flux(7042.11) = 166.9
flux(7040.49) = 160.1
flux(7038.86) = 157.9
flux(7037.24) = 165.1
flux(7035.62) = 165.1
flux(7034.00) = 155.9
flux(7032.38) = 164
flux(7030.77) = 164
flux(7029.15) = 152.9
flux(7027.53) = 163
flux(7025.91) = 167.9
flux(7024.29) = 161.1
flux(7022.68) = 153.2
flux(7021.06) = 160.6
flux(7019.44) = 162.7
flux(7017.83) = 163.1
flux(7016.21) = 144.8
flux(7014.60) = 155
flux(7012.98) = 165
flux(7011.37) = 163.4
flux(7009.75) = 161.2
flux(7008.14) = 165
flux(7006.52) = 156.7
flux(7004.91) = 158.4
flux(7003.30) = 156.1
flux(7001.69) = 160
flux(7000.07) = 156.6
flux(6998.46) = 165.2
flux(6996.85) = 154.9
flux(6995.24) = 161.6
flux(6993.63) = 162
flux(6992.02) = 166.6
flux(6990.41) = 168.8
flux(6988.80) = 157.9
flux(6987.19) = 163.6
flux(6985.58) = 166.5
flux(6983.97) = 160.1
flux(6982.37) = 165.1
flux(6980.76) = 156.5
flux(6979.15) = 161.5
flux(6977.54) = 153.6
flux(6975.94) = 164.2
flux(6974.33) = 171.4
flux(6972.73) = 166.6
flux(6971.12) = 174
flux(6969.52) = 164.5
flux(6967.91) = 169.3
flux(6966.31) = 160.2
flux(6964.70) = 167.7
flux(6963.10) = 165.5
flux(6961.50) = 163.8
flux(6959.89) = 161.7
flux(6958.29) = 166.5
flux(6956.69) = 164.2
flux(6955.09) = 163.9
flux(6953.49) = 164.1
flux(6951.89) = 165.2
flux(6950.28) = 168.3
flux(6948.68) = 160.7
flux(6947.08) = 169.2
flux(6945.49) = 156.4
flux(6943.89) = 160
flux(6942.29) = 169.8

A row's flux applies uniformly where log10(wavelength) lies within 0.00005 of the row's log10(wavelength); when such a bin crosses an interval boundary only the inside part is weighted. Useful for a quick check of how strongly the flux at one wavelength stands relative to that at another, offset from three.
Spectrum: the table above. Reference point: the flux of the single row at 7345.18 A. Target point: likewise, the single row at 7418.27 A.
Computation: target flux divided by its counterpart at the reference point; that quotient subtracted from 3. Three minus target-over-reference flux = 2.05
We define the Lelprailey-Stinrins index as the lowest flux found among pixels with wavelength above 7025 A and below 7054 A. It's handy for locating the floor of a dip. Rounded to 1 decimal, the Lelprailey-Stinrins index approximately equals 152.9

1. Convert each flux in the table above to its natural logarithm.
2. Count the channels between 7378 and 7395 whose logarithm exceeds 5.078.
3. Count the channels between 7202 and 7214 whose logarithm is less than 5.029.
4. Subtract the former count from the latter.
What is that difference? 5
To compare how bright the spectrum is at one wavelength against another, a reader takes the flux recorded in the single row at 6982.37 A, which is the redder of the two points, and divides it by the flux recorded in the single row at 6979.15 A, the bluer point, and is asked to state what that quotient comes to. 1.02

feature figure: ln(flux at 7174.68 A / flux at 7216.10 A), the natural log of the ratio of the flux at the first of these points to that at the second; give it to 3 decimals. 0.018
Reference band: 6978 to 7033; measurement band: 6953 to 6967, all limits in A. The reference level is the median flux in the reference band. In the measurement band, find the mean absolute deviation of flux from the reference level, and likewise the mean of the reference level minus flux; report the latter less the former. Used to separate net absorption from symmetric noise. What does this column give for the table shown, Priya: -5.6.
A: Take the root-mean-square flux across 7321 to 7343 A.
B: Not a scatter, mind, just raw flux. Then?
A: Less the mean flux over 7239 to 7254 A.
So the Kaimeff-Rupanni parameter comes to -2.2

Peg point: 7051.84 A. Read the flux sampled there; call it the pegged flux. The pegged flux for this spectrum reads 163.4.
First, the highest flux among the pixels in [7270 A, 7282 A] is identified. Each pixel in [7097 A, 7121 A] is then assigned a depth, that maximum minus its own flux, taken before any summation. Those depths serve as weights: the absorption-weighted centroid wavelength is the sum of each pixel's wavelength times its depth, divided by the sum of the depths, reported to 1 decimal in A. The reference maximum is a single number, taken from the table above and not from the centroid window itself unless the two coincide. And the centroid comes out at 7109.7 A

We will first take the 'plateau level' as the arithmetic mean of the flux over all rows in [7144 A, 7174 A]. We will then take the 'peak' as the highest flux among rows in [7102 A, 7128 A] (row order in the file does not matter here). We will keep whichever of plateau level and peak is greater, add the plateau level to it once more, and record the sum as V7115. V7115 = 325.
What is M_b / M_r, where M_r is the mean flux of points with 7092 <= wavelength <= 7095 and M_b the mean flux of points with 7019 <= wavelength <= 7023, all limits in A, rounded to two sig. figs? 0.98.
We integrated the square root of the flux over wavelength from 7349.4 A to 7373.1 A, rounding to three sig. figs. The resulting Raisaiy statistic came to 292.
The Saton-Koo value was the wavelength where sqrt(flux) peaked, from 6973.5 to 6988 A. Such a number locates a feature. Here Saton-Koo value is 6974.33 A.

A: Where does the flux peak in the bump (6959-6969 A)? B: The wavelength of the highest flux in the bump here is 6967.91 A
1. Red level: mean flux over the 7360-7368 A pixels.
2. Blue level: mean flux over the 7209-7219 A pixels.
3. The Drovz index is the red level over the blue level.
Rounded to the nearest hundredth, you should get 0.99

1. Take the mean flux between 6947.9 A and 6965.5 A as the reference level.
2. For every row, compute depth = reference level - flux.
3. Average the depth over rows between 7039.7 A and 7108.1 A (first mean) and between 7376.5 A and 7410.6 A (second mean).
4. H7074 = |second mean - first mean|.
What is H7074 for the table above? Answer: 14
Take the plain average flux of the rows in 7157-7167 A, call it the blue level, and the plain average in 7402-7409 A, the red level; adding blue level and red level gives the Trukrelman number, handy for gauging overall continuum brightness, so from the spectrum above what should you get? 304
